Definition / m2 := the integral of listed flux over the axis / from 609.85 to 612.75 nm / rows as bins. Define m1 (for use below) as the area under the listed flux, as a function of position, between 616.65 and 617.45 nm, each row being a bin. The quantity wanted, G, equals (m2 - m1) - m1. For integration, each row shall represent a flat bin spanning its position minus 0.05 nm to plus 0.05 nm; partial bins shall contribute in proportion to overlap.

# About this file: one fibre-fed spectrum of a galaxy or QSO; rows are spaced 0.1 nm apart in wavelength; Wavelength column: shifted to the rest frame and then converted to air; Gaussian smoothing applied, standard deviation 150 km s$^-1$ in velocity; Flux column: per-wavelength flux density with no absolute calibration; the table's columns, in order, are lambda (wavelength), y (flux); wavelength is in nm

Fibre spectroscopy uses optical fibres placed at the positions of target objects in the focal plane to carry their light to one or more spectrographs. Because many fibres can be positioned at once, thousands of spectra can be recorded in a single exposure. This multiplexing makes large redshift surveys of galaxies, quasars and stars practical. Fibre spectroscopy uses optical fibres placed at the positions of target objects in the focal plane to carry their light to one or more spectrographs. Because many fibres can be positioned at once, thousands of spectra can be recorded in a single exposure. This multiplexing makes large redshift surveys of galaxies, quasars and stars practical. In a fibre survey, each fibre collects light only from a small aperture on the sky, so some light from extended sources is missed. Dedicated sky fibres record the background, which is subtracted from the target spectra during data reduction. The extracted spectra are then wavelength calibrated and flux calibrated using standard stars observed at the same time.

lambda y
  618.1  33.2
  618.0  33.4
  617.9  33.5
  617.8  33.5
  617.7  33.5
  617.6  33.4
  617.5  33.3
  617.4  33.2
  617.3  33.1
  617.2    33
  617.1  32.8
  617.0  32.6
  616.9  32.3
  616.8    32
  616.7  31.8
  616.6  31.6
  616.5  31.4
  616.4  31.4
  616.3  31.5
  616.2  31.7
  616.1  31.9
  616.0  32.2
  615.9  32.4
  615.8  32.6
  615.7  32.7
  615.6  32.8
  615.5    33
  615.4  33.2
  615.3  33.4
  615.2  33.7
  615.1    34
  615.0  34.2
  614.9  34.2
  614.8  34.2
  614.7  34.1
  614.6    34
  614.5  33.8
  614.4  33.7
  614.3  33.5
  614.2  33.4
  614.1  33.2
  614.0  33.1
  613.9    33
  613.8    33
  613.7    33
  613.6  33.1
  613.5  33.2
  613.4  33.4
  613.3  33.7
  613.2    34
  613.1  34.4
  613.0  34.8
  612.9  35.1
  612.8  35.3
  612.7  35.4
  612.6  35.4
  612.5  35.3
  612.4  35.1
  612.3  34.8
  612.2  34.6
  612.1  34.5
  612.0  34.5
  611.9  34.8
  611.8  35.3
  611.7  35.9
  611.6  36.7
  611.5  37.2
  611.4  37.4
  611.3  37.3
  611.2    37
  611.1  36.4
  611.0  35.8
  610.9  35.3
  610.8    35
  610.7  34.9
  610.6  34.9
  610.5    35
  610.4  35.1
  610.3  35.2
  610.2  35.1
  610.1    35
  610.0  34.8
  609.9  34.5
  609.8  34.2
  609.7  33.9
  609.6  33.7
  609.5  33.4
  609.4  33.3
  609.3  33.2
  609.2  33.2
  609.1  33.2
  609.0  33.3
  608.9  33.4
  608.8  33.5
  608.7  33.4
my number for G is 51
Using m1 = 26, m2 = 103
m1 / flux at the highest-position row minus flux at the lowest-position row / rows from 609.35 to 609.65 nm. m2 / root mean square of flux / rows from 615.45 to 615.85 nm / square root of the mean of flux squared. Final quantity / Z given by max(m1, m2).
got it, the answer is 32.8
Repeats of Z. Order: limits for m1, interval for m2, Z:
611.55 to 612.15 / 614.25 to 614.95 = 33.9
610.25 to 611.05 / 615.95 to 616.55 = 31.7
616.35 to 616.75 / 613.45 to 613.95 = 33.1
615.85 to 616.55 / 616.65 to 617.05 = 32.2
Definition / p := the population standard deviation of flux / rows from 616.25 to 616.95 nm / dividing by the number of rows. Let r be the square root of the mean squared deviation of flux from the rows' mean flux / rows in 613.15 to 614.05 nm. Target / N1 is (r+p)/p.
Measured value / 2.1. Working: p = 0.31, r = 0.34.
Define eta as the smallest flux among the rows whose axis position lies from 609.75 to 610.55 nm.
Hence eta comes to 34.2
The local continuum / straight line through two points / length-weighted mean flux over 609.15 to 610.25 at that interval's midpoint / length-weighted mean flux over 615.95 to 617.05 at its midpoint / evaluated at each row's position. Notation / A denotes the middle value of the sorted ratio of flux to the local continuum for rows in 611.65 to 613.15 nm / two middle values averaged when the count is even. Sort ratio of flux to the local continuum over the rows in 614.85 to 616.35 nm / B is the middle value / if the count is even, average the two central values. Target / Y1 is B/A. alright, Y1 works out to 0.96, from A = 1.06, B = 1.02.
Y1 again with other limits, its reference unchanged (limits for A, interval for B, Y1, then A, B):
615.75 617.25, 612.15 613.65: 1.04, 1.01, 1.05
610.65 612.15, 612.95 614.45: 0.96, 1.07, 1.02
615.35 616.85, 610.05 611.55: 1.03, 1.01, 1.04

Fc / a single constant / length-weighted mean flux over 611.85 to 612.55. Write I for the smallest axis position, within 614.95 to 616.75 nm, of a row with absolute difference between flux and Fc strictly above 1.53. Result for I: 615.4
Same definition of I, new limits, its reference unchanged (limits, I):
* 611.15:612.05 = 611.2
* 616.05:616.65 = 616.1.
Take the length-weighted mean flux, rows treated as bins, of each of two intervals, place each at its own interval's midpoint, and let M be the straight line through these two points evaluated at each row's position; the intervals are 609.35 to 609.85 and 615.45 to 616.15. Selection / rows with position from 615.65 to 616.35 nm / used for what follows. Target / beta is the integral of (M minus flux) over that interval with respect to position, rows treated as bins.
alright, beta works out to 0.2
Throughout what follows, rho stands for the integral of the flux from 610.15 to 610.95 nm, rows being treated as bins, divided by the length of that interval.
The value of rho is 35.1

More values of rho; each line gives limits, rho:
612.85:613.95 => 33.7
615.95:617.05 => 31.9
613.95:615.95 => 33.5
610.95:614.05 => 34.9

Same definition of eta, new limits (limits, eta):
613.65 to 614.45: 33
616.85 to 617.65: 32.3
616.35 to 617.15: 31.4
